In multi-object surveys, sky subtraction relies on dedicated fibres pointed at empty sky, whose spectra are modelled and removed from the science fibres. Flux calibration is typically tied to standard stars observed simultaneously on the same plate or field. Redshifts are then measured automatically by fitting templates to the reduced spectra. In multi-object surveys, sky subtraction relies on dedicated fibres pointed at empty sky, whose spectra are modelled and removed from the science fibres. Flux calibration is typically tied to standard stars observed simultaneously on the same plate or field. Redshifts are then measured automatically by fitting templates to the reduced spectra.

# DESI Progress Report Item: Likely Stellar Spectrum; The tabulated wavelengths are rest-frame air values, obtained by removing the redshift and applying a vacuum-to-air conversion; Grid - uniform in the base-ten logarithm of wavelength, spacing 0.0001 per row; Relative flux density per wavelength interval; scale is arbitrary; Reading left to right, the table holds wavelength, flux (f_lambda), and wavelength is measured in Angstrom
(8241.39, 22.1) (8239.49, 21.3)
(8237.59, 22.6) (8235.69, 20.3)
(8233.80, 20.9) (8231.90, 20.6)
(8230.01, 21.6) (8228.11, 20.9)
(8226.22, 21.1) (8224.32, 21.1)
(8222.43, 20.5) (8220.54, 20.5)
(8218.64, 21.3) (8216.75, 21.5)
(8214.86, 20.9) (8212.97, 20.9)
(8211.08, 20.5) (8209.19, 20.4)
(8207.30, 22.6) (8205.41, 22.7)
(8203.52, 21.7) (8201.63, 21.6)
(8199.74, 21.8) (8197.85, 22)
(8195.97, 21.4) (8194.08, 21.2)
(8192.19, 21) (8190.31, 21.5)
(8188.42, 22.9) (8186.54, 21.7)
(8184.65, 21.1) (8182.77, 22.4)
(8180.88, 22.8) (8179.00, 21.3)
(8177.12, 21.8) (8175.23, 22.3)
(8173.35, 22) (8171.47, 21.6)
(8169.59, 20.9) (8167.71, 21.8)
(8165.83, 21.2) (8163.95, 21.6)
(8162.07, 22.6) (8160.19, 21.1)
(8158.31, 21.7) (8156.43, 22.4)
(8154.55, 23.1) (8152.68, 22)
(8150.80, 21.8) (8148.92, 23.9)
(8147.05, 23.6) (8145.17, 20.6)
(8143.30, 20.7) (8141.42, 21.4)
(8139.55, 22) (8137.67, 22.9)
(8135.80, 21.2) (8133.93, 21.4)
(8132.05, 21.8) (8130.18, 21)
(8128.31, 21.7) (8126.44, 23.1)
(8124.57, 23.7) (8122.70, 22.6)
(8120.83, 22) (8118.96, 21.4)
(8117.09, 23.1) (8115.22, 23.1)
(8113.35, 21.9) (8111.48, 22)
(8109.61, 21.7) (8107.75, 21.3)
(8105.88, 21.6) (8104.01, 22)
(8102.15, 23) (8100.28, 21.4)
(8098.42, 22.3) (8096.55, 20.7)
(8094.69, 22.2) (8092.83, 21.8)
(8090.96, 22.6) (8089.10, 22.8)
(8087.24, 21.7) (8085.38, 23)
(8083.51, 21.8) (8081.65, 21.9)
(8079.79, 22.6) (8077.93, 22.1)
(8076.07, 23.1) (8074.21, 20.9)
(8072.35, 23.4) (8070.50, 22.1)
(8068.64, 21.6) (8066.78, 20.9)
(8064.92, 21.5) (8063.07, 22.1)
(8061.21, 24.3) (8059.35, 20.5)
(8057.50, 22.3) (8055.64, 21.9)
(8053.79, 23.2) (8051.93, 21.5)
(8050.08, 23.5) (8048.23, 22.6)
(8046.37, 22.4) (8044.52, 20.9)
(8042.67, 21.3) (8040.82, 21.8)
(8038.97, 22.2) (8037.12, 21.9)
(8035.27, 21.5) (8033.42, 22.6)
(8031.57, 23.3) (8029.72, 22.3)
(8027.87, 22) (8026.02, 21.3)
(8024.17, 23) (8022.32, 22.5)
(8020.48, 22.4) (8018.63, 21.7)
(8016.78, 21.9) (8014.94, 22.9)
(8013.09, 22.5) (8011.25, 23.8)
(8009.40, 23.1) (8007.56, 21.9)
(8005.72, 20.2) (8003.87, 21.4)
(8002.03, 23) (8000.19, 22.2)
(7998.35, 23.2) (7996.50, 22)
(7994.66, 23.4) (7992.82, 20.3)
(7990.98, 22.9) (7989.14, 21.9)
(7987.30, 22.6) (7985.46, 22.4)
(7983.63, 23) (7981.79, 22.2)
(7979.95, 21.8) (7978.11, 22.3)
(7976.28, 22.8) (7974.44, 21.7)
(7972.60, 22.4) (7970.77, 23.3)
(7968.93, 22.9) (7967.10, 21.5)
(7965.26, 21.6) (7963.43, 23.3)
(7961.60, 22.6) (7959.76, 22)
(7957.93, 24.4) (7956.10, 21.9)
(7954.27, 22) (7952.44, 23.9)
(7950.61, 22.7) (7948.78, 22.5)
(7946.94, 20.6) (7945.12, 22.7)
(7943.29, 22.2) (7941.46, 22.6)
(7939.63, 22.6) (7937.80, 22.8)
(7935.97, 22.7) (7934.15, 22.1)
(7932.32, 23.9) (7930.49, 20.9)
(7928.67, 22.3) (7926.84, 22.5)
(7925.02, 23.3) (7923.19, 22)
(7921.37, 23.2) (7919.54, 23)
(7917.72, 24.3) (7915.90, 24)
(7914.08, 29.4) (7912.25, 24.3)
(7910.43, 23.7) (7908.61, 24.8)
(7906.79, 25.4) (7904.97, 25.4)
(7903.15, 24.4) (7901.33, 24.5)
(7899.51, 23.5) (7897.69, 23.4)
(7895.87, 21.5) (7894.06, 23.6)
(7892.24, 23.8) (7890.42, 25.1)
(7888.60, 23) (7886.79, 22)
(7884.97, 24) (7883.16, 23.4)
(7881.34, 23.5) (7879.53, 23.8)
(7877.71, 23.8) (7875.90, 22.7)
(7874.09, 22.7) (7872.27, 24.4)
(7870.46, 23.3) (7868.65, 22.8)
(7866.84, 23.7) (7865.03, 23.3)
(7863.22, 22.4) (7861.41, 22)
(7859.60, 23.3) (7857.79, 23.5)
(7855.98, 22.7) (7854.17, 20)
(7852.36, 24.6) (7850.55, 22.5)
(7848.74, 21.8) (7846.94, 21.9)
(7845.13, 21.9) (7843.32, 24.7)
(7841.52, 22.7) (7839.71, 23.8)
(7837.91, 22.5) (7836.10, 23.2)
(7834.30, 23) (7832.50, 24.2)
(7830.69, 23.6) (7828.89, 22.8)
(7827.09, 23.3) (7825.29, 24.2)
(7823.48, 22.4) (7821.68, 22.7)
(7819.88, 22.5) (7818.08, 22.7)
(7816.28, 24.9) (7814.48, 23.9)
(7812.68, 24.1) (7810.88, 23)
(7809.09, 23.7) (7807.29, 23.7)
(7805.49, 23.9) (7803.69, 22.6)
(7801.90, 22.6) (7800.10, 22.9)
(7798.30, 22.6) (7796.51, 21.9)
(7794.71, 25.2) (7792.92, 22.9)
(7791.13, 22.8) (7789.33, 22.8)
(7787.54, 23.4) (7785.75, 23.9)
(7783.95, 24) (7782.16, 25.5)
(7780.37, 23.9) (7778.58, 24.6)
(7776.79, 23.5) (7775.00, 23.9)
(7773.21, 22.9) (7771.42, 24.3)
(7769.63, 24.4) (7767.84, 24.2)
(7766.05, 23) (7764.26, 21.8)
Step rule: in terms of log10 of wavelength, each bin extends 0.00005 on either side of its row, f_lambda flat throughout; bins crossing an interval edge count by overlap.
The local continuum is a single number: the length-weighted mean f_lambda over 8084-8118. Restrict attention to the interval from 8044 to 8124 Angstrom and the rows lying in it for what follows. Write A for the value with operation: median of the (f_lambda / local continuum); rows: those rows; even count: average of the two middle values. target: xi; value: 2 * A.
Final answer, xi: 1.990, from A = 0.99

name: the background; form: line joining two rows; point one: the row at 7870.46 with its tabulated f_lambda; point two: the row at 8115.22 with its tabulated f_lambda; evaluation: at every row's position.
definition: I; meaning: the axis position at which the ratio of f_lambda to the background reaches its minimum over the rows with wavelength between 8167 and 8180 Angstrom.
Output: 8169.59 Angstrom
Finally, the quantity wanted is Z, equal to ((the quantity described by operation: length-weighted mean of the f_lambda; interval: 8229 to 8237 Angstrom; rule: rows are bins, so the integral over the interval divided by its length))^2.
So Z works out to 438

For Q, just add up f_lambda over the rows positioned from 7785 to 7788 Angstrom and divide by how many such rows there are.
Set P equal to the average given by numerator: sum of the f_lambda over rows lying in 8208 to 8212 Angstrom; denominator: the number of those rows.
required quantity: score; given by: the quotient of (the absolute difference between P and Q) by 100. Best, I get 0.0320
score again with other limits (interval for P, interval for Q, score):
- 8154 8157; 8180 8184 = 0.0015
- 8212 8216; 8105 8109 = 0.0055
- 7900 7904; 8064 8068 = 0.0325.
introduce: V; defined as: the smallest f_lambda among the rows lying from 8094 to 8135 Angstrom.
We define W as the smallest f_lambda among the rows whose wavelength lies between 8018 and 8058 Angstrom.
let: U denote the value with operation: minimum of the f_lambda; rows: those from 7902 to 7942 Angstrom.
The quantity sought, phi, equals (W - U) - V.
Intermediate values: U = 20.9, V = 20.7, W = 20.9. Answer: -20.7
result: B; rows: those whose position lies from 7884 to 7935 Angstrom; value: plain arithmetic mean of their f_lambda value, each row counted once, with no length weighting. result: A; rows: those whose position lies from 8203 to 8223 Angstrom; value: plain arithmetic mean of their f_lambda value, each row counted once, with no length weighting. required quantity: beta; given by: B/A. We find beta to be 1.12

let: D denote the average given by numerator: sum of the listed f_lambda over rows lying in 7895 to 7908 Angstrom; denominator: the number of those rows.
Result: 24.0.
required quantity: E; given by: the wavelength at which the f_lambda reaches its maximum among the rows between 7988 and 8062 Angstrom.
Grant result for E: 8061.21 Angstrom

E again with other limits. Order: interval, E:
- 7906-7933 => 7914.08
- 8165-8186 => 8180.88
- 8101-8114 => 8102.15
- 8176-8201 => 8188.42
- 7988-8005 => 7994.66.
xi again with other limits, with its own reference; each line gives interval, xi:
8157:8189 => 1.963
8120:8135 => 1.981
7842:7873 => 2.062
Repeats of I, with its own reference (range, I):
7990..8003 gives 7992.82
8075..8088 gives 8087.24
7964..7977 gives 7967.10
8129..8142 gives 8130.18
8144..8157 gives 8145.17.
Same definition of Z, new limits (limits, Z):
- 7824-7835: 551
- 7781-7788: 587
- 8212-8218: 446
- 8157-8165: 474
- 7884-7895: 556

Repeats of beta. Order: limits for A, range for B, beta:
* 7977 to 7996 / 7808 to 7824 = 1.05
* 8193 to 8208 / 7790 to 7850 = 1.06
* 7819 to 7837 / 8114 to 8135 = 0.96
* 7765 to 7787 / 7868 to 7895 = 0.98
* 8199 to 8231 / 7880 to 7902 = 1.10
